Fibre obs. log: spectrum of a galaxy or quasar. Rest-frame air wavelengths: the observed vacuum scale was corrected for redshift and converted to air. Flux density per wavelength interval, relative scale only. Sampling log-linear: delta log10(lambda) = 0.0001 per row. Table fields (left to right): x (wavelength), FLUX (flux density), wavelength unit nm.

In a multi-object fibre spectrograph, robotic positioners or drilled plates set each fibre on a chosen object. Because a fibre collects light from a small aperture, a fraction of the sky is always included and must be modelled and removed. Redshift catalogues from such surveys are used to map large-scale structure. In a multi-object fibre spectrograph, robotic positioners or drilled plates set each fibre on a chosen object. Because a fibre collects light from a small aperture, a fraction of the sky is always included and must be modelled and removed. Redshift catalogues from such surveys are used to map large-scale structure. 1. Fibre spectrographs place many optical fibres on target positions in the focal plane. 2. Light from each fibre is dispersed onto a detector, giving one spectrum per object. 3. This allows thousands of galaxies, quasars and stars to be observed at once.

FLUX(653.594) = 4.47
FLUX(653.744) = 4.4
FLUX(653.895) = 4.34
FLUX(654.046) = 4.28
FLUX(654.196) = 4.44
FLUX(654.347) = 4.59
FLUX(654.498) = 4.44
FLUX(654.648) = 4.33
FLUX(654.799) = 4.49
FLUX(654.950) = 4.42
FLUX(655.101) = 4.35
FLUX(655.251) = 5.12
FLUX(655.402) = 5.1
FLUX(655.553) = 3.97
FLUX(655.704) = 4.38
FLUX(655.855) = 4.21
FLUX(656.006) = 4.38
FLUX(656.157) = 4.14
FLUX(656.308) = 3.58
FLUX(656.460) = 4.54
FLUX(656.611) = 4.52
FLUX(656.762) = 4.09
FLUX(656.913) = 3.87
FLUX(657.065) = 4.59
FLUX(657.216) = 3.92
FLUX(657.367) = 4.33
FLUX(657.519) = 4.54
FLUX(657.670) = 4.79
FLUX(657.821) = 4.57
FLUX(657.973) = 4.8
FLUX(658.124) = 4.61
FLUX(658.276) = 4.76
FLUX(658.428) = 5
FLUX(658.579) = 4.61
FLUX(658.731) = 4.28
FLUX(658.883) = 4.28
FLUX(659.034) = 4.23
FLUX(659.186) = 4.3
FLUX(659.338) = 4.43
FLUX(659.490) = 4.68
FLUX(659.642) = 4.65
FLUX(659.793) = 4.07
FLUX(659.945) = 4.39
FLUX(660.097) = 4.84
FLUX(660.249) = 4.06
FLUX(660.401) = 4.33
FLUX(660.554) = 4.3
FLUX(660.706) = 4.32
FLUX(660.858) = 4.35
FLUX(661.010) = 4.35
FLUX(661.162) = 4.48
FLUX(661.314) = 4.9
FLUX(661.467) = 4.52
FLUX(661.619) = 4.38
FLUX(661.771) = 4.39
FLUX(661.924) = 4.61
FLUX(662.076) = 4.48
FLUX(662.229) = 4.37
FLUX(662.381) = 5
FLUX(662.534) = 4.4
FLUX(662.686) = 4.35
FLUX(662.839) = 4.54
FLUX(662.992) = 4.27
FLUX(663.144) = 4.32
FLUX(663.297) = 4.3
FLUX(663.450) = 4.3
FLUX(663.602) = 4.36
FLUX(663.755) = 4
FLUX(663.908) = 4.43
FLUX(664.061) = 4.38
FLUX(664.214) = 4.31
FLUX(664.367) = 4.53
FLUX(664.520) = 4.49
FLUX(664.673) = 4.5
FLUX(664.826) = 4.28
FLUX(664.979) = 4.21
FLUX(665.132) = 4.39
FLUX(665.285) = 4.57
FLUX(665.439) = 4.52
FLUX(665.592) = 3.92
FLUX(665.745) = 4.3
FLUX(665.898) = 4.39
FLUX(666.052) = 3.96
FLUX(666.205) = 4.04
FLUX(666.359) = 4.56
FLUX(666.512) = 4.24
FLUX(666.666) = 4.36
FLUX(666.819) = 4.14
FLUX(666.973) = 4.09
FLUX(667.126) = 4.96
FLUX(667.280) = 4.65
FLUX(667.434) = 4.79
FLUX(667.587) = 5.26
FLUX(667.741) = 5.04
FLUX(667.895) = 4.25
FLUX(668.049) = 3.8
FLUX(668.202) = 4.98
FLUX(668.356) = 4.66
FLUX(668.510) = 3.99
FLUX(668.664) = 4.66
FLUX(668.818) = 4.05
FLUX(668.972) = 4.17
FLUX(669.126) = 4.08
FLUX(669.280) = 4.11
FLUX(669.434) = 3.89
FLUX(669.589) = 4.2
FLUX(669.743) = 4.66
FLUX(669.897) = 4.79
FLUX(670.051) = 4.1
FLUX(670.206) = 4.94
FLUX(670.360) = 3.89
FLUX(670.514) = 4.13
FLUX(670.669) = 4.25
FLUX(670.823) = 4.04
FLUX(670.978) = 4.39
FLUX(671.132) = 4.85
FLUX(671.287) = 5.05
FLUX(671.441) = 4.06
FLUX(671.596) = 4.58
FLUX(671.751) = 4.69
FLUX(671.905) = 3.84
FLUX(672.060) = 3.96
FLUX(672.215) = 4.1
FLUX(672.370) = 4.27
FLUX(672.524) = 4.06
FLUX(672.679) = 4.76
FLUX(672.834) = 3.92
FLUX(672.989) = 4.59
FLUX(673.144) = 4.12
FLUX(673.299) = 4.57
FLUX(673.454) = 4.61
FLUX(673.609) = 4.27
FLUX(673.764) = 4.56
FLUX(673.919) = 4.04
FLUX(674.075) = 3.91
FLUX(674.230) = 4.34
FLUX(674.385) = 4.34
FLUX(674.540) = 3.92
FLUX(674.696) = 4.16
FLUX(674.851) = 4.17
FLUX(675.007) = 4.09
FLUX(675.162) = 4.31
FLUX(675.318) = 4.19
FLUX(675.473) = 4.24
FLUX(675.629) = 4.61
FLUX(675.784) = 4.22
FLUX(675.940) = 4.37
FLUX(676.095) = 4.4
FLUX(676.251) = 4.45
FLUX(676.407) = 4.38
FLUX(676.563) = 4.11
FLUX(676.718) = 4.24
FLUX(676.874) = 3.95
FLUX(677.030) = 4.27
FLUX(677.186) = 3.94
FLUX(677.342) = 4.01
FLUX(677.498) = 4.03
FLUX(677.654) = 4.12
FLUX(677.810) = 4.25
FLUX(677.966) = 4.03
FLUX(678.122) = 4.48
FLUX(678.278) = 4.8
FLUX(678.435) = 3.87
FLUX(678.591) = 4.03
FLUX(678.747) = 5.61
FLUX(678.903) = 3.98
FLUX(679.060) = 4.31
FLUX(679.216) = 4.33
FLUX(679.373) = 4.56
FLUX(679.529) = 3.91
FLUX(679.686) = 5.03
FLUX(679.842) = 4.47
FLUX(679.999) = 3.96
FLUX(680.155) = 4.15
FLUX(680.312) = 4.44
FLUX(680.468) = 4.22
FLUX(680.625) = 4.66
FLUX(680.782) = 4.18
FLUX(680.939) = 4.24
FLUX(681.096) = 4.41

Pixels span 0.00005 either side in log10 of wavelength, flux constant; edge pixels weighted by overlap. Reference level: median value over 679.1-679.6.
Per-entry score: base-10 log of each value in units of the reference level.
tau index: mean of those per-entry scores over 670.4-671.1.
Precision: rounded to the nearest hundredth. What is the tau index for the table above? -0.01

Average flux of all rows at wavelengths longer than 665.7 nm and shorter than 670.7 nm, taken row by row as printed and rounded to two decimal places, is 4.38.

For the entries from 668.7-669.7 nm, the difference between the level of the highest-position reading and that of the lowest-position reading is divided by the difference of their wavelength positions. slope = 0.19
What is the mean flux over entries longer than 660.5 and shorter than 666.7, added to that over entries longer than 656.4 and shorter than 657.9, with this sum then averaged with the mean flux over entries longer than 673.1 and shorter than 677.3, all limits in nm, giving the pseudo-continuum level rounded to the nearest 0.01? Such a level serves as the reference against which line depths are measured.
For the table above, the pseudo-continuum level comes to 6.50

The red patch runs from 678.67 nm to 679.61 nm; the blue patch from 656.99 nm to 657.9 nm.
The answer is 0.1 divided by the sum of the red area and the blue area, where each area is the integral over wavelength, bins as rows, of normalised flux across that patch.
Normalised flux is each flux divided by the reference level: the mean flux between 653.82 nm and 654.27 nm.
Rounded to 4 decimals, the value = 0.0529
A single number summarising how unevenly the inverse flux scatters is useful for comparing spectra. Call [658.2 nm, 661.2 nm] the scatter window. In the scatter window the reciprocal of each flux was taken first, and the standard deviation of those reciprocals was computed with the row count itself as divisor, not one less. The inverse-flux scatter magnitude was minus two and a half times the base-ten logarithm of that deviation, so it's 4.80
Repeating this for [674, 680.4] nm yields 4.48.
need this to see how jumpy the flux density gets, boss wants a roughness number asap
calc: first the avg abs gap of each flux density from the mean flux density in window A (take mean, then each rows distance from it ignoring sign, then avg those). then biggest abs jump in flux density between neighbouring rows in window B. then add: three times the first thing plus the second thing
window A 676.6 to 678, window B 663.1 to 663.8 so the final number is 0.70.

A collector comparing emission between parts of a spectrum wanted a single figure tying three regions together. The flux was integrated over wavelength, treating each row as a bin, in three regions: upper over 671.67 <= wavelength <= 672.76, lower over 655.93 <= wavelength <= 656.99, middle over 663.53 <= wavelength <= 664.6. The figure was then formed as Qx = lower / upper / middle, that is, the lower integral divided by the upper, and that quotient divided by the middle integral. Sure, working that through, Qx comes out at 0.205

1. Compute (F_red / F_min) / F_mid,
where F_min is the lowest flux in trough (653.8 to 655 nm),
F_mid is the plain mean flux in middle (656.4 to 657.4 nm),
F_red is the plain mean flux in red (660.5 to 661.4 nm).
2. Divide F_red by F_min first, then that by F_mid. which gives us 0.244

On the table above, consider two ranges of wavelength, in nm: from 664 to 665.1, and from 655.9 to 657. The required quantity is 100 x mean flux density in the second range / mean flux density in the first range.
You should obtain 95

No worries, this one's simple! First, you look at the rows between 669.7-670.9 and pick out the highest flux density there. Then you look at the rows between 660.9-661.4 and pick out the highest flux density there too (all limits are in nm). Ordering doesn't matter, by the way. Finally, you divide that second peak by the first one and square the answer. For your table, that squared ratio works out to 0.98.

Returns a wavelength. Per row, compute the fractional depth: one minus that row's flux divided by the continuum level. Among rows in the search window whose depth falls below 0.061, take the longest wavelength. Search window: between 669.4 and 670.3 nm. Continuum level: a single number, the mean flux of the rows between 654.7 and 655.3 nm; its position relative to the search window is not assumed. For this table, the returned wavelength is 670.206 nm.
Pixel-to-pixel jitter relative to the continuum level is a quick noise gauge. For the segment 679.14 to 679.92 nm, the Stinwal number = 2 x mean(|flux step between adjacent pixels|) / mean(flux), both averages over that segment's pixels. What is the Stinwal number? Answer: 0.287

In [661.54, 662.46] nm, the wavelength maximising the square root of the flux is 662.381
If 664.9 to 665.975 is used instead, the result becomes 665.285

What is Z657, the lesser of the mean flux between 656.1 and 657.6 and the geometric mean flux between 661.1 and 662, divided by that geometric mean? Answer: 0.93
